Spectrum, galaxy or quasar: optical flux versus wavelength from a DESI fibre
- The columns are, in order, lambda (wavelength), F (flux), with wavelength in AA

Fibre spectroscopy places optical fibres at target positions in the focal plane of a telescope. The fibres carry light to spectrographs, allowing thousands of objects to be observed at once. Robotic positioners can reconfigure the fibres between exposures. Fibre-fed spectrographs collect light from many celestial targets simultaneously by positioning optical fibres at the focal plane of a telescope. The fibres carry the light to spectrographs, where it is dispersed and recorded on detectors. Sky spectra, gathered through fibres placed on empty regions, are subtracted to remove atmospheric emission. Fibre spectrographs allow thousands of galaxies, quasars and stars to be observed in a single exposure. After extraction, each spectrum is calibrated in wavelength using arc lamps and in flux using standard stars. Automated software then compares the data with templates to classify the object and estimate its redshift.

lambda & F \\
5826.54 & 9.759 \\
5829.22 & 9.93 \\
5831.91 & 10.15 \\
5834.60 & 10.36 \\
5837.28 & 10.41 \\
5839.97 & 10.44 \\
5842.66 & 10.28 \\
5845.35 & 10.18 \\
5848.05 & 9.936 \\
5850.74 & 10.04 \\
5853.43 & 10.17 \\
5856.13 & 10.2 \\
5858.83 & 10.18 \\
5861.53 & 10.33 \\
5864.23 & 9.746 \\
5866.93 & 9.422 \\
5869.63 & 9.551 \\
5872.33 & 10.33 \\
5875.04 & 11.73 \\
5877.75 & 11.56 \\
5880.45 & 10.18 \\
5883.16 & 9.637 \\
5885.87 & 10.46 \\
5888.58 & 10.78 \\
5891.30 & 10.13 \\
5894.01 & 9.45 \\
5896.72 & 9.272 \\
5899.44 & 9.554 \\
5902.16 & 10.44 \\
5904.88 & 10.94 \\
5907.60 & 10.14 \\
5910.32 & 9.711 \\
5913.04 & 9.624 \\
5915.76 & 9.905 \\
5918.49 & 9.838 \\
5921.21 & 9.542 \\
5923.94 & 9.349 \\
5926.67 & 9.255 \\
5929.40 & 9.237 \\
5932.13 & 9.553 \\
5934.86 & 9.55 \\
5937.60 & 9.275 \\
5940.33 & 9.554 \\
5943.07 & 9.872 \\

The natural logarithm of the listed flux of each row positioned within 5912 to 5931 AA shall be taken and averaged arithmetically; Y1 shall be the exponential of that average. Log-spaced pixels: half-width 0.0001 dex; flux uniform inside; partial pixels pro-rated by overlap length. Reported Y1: 9.5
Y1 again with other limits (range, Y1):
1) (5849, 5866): 10.1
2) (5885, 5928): 9.9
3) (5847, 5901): 10.1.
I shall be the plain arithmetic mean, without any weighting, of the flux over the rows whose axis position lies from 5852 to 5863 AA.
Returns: 10.2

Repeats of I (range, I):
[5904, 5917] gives 10.1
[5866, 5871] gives 9.5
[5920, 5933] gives 9.4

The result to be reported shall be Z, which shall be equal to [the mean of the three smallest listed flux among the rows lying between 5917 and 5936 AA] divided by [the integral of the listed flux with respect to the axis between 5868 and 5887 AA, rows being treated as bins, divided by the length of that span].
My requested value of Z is 0.89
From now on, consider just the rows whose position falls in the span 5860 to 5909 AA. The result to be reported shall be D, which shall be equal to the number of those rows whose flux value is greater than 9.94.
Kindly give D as 11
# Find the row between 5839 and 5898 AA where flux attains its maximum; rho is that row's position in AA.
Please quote 5875.04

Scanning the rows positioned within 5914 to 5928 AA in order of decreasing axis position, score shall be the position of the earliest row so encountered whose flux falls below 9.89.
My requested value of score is 5926.67 AA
